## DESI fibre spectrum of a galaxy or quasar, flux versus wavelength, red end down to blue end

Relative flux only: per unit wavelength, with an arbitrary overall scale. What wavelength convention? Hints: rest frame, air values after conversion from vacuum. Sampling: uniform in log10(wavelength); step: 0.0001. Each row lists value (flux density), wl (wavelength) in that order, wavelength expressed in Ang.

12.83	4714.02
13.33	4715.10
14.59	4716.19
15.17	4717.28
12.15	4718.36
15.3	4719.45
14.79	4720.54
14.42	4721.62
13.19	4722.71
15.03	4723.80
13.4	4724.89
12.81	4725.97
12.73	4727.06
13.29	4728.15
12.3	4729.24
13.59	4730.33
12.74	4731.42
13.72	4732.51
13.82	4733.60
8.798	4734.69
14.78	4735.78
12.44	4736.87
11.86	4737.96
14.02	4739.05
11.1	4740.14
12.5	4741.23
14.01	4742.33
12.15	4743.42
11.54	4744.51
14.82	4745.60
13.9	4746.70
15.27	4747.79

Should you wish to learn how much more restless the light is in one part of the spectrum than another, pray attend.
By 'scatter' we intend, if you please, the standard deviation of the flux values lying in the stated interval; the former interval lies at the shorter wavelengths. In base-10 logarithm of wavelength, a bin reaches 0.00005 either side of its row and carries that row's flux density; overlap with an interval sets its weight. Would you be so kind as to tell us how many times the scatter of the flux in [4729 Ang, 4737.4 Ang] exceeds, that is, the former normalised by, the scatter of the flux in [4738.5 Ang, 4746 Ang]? 1.3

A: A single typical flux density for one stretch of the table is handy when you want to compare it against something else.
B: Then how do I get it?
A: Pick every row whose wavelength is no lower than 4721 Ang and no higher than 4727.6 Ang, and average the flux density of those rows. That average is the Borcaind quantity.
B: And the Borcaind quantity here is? 13.6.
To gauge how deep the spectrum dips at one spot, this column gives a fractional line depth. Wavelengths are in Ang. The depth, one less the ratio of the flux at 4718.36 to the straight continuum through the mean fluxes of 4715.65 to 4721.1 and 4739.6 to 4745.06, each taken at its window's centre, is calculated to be 0.16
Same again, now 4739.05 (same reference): -0.12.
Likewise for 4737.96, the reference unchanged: 0.06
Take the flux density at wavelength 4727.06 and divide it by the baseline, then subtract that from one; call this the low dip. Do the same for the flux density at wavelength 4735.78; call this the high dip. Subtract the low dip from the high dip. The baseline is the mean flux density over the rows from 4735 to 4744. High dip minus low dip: -0.16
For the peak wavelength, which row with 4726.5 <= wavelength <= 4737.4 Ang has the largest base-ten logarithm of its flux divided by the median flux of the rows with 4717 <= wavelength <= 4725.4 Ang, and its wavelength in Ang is 4735.78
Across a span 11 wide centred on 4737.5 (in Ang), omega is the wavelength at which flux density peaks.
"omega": 4735.78 Ang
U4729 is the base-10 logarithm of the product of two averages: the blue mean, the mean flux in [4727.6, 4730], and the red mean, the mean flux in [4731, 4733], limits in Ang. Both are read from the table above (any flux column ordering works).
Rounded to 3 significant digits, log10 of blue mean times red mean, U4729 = 2.23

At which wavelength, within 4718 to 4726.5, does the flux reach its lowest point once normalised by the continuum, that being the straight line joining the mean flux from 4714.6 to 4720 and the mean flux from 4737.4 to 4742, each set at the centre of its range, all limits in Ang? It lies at 4718.36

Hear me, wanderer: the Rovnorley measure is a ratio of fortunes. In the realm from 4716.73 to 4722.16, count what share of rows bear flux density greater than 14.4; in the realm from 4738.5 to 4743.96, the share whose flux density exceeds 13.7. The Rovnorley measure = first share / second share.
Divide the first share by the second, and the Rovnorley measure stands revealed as 2.0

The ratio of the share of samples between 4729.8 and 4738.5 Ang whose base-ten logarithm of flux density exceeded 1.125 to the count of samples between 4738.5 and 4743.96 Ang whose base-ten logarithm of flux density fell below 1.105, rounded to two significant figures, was 0.17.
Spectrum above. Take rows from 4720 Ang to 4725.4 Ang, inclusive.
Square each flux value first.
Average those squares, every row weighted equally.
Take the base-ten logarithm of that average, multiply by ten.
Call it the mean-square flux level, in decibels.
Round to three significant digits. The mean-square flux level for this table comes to 23.0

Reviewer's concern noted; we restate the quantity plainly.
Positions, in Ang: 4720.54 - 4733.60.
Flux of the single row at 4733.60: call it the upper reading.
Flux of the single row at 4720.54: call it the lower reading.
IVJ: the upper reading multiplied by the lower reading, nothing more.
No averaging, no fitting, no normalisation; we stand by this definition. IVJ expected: 204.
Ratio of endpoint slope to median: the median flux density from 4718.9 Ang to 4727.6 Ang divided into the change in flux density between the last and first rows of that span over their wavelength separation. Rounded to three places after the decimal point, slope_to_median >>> -0.024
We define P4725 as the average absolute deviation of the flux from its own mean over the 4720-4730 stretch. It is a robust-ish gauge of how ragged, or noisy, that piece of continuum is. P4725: 0.80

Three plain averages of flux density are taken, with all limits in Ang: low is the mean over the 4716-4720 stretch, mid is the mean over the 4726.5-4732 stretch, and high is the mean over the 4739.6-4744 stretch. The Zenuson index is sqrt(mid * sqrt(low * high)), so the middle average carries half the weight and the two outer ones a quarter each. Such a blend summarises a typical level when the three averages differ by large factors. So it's 13.1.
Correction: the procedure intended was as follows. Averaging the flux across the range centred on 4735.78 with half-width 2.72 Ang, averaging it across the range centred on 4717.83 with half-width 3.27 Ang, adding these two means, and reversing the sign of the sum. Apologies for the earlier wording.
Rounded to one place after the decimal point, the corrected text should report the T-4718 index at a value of -26.6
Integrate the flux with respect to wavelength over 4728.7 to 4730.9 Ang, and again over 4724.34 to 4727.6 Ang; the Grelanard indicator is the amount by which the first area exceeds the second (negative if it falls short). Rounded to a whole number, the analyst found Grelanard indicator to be -14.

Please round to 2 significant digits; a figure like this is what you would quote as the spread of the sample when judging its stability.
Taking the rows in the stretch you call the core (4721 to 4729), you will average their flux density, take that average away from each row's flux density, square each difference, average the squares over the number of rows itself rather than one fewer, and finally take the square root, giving 0.79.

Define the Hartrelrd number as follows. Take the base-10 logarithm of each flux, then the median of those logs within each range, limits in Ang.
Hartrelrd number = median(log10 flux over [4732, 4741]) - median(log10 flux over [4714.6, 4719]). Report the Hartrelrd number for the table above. -0.028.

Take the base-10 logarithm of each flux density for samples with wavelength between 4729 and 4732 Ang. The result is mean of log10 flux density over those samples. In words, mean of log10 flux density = 1.11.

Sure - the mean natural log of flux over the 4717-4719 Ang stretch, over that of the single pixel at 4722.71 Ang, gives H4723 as 1.01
